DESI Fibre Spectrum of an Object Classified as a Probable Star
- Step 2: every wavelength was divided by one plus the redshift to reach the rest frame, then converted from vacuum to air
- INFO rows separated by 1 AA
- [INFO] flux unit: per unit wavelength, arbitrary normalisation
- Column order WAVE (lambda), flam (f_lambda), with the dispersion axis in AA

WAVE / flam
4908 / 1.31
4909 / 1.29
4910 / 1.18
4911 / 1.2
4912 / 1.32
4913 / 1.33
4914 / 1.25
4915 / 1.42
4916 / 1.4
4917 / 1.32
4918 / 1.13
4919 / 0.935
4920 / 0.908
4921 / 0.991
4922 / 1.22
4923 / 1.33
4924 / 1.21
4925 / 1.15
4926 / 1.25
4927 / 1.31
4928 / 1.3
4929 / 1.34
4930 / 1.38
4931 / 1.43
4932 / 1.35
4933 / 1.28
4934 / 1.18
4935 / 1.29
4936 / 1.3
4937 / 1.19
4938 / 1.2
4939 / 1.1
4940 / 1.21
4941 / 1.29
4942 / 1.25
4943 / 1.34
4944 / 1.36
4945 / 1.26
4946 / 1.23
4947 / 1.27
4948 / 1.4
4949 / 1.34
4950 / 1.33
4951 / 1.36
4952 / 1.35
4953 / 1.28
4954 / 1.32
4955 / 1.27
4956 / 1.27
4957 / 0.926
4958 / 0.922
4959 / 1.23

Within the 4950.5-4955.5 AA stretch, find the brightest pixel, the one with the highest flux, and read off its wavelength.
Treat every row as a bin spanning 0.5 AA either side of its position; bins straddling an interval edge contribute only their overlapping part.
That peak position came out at 4951 AA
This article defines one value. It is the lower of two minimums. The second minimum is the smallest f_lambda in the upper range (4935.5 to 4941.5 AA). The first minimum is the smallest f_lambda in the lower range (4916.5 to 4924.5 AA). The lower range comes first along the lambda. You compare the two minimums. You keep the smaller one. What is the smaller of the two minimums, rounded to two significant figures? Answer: 0.91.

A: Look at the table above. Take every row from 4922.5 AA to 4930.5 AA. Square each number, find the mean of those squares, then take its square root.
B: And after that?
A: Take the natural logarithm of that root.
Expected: 0.251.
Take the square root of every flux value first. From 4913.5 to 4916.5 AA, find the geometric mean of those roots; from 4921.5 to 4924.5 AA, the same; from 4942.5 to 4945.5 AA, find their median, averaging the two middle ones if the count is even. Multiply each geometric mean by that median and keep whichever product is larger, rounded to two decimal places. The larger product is 1.35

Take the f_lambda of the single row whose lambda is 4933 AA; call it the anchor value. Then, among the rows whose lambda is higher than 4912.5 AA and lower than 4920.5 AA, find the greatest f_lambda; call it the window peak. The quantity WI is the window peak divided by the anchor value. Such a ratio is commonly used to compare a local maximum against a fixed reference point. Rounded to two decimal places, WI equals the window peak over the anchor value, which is 1.11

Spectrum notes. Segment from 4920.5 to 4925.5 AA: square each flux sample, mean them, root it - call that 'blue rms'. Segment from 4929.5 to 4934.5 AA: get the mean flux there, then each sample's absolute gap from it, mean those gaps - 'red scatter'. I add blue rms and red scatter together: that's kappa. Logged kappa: 1.26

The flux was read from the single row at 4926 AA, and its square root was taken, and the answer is 1.12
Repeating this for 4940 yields 1.10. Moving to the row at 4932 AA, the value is 1.16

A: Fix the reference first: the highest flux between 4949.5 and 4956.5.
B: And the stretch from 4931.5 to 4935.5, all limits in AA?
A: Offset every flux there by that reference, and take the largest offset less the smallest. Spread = 0.17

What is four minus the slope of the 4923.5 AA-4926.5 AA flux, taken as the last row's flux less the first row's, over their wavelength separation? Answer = 3.98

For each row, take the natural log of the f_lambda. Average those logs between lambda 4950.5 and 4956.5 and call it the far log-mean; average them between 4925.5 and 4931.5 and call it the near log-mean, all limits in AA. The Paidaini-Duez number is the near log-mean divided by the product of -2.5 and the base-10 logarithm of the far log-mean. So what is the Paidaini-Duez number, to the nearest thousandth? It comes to 0.202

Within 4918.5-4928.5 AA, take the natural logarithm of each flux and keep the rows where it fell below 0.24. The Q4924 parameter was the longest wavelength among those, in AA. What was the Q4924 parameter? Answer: 4926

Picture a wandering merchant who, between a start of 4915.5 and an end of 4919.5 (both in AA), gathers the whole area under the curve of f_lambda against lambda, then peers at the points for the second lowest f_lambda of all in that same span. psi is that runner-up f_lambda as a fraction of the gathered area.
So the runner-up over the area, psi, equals 0.236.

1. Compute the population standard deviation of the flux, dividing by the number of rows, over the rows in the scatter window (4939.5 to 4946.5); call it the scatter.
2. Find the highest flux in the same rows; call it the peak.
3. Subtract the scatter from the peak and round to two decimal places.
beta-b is 1.31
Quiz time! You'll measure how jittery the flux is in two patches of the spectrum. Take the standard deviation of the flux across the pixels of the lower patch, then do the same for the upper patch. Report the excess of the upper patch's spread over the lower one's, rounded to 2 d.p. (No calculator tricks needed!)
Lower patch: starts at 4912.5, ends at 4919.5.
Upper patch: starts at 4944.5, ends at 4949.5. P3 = -0.10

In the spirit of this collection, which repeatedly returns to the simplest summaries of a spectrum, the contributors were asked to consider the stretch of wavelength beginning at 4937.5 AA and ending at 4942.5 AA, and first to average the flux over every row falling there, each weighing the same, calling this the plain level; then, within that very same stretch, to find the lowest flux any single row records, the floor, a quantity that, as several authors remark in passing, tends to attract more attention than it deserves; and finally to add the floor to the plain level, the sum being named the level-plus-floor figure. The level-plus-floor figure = 2.31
